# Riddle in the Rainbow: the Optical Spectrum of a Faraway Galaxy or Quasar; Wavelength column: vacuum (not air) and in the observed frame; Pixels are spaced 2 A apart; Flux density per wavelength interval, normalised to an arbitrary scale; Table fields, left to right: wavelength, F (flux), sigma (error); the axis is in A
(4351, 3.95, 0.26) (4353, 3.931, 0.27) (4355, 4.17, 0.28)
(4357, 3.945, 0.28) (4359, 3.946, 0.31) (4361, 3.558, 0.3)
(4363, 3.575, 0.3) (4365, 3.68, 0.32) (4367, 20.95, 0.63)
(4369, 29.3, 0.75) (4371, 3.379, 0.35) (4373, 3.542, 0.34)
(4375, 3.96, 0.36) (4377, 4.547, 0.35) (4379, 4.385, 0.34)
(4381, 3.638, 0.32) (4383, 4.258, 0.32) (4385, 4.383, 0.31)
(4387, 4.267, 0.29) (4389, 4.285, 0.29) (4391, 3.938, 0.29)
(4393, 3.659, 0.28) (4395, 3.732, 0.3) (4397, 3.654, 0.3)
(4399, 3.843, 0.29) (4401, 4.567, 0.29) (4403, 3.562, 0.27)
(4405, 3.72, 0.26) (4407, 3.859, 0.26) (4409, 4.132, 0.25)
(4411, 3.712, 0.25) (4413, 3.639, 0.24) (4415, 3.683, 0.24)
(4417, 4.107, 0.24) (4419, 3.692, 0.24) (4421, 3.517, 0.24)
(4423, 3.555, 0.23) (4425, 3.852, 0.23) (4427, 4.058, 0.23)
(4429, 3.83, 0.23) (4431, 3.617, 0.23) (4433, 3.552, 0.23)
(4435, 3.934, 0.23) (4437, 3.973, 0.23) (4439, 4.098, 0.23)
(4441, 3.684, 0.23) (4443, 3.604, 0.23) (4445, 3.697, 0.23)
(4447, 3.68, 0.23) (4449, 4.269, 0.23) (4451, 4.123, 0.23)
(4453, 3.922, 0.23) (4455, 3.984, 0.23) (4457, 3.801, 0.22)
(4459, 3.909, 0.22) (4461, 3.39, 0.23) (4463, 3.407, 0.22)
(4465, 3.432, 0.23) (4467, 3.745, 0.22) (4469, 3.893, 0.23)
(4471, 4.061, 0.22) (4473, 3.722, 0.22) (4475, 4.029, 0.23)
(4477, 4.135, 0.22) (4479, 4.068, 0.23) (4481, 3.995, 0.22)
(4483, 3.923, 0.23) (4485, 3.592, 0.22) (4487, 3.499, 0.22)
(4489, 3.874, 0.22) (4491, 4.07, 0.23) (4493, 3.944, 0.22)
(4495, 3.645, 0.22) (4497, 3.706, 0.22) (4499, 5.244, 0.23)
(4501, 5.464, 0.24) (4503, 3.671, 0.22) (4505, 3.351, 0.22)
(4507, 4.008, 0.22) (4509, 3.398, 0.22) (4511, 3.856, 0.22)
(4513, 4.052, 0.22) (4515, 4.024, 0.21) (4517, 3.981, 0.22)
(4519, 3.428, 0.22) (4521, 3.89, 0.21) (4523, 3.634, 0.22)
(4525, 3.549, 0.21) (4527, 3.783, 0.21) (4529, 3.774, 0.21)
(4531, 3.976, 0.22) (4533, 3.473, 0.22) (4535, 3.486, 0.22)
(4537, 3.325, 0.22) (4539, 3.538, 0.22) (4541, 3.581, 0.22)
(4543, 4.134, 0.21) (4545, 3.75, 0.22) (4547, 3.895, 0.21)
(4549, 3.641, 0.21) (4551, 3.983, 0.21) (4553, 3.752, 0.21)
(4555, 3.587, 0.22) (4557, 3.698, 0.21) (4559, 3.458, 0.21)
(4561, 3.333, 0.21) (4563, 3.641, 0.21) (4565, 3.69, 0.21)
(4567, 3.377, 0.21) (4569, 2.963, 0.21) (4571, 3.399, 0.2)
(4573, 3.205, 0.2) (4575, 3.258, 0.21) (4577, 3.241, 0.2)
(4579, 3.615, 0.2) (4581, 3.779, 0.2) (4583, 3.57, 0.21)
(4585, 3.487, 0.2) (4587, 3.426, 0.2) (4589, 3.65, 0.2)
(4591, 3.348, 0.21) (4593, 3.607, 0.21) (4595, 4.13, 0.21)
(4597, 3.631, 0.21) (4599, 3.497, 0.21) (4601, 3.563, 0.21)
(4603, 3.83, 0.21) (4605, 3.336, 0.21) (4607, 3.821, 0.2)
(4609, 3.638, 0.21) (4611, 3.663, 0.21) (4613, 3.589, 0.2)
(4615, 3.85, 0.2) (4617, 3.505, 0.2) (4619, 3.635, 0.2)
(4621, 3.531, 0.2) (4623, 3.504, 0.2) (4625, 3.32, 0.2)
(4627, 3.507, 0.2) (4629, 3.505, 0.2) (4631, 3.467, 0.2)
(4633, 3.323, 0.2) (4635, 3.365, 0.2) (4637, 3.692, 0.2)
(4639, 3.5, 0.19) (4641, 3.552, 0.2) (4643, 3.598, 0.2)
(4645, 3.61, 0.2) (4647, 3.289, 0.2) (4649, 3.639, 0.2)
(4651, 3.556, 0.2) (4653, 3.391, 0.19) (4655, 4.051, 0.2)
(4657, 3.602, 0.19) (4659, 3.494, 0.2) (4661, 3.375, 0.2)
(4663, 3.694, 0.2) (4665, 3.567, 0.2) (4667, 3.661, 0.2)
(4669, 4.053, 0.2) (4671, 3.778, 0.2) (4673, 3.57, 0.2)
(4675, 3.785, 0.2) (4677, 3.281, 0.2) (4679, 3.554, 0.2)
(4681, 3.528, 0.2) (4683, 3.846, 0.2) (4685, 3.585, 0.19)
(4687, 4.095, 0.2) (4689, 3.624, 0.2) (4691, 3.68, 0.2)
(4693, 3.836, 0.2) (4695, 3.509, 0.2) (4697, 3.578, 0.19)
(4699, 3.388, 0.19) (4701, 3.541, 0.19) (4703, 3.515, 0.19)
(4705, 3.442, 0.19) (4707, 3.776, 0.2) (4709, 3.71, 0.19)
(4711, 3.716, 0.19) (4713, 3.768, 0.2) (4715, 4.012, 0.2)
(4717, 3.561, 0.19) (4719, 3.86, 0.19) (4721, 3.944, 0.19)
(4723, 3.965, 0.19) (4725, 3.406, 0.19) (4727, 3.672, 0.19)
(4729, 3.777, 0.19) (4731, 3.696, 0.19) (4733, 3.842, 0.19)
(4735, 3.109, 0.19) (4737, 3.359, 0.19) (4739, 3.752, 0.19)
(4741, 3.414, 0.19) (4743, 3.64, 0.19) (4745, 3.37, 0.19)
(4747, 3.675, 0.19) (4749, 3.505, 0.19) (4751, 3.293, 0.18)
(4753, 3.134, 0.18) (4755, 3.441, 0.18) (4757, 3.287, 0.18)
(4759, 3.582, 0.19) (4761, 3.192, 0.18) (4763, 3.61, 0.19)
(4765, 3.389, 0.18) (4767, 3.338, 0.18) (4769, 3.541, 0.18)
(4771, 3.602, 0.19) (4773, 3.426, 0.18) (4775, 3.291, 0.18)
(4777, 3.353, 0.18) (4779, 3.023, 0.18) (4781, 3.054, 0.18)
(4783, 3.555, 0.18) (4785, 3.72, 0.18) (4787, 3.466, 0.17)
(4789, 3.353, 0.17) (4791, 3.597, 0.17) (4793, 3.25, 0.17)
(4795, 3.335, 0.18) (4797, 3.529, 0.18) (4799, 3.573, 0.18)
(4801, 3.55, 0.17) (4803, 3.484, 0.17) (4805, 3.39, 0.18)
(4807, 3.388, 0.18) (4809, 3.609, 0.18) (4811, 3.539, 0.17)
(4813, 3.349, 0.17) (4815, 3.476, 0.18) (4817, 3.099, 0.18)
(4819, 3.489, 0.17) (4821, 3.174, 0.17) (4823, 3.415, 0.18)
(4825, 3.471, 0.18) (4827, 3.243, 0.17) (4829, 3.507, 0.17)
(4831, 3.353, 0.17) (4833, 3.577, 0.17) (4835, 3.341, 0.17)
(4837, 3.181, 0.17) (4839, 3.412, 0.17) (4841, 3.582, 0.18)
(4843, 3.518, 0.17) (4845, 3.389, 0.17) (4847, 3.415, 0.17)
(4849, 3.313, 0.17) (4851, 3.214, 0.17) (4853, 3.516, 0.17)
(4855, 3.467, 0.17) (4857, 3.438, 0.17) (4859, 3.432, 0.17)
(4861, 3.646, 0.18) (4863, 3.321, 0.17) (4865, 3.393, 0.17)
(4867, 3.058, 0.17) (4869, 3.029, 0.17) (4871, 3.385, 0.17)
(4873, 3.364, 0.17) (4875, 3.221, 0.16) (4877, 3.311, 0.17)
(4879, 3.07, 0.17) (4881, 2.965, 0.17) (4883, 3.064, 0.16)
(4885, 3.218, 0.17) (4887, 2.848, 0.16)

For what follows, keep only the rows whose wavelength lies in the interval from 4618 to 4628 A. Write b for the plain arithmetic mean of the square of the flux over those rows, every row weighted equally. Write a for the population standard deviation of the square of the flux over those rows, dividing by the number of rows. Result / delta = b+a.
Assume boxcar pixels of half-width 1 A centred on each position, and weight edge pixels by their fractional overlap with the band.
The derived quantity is 13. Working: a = 0.71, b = 12.3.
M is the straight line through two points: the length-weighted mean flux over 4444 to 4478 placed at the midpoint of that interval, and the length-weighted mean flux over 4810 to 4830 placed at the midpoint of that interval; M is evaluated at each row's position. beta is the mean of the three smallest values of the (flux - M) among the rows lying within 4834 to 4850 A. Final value -0.07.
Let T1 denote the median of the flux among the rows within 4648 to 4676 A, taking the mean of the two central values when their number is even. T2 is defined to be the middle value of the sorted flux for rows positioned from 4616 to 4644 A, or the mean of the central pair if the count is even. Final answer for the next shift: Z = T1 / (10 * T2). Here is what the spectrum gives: 0.1033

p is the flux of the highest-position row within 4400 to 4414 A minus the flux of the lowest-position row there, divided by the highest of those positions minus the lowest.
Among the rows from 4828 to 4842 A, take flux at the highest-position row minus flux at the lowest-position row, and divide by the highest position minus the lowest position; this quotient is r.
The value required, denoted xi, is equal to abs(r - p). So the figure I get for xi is 0.084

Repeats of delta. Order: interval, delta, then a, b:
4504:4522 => 16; 2.06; 14.3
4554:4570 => 14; 1.55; 12.1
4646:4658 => 15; 1.77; 12.9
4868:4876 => 11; 0.91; 10.6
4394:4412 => 17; 2.37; 15.0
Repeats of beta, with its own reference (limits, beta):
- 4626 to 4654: -0.28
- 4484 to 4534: -0.38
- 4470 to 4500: -0.22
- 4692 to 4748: -0.21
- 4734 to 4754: -0.29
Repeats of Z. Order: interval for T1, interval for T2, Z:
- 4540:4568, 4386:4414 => 0.0968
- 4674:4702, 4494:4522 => 0.0925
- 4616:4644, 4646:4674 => 0.0977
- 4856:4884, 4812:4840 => 0.0980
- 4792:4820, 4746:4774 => 0.1014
